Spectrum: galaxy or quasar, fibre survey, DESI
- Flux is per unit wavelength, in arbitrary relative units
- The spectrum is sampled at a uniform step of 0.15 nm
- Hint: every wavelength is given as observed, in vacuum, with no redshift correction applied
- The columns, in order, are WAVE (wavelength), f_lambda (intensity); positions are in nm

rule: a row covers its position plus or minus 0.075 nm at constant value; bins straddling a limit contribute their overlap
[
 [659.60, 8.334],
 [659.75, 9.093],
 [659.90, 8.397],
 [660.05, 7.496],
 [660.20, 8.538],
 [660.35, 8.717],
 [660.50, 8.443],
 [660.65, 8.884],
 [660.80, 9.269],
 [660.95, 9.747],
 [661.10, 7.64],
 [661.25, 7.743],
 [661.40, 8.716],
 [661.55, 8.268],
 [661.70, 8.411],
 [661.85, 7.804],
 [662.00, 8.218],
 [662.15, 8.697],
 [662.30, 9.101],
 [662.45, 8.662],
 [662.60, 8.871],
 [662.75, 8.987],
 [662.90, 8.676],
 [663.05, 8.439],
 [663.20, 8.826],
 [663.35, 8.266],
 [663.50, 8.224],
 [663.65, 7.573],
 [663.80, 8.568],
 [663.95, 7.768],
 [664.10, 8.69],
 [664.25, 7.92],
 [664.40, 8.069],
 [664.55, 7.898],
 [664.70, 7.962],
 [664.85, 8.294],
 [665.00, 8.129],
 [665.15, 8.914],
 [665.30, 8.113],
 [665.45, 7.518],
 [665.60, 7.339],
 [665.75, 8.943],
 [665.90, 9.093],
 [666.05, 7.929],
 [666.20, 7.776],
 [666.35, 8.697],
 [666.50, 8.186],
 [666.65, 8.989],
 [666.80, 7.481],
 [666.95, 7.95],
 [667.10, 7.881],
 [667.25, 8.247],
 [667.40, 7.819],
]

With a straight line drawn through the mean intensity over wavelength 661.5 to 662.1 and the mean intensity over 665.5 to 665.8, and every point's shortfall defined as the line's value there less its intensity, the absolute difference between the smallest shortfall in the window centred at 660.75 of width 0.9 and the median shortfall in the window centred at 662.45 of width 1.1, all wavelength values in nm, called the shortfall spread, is 1.0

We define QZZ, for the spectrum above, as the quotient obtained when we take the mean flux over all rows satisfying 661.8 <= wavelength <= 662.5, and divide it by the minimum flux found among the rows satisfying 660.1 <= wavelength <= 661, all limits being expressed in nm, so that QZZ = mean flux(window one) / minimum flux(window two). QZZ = 1.01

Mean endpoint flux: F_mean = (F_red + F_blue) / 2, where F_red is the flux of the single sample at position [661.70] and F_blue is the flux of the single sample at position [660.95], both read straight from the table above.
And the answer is 9.1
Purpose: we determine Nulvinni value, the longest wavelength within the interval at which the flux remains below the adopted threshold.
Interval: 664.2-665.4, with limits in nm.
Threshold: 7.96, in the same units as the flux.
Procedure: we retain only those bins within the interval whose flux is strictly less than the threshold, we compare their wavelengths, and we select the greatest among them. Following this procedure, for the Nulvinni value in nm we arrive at 664.55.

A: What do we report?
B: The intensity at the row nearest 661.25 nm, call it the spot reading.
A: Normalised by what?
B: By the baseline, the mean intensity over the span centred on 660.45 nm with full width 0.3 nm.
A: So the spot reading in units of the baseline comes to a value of 0.90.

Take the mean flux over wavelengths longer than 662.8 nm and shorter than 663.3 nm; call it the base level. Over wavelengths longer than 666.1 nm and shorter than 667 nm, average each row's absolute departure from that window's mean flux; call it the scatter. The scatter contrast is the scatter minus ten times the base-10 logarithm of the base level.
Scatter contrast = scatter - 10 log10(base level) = -8.92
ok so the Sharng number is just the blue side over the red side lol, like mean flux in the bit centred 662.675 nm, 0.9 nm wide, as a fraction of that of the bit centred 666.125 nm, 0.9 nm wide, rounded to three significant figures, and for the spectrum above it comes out 1.04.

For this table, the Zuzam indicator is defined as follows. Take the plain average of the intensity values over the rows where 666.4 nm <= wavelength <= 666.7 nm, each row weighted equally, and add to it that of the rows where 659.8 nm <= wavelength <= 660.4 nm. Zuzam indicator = 16.87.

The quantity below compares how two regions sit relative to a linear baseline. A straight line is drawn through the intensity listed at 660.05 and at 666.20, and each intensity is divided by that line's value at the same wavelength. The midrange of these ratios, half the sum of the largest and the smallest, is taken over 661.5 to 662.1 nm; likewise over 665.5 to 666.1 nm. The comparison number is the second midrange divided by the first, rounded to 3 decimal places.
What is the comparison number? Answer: 0.990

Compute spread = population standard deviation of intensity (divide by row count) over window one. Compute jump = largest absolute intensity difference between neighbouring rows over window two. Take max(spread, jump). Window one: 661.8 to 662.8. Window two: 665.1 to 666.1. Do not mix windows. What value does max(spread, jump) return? 1.6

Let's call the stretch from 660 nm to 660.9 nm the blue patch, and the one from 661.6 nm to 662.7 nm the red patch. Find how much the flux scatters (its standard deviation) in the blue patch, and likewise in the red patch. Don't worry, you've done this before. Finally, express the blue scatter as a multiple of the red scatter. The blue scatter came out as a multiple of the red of 1.4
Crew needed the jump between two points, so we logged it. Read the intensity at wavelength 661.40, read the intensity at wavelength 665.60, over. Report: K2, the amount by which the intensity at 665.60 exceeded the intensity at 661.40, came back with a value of -1.4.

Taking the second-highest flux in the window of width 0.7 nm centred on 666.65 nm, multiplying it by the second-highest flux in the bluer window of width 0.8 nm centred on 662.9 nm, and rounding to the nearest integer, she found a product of 77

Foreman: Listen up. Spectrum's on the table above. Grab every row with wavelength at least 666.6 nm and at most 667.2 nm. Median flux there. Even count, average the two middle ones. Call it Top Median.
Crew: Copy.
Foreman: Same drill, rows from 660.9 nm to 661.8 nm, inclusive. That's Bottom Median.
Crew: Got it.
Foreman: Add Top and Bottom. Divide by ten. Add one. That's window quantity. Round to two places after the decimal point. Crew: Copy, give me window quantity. 2.63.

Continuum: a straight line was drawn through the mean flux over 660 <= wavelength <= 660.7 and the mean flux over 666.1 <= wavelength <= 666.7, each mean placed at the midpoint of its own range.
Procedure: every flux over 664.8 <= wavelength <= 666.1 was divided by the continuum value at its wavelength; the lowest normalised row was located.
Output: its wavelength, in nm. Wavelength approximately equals 665.60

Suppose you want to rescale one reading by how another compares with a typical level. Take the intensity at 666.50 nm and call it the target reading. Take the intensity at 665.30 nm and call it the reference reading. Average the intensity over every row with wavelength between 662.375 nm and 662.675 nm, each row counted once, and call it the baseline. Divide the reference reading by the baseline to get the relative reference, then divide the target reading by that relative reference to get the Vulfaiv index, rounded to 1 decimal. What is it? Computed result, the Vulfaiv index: 8.8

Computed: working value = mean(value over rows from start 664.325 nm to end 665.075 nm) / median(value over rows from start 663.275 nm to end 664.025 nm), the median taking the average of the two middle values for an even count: 0.98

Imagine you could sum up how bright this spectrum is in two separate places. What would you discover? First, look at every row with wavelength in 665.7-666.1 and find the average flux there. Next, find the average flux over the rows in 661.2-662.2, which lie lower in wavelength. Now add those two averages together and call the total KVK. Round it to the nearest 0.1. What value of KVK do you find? 16.9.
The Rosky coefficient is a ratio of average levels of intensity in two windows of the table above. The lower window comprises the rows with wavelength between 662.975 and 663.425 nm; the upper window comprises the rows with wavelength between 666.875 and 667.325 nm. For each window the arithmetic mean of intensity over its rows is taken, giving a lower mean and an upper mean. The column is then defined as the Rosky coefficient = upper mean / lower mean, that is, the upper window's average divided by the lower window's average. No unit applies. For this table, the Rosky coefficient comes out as 0.94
